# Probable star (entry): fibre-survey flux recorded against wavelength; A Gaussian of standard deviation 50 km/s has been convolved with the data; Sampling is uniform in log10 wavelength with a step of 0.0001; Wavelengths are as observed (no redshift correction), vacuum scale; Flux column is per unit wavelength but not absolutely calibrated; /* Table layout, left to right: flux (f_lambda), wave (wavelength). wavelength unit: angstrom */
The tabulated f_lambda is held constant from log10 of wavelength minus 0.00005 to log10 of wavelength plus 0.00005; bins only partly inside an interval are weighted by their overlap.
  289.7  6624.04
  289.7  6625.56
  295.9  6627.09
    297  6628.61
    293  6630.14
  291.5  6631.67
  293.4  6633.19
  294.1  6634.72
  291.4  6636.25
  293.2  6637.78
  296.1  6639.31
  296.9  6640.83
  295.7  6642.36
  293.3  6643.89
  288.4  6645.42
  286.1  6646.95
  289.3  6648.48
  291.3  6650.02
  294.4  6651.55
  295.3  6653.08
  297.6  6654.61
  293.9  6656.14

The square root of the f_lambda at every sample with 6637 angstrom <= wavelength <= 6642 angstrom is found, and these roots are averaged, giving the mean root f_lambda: 17.2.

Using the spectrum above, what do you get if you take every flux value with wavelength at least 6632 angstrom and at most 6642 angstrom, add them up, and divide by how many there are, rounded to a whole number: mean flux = 294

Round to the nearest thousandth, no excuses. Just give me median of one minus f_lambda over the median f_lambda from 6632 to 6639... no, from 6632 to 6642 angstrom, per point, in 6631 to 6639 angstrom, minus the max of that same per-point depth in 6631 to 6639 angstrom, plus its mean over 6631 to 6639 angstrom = -0.003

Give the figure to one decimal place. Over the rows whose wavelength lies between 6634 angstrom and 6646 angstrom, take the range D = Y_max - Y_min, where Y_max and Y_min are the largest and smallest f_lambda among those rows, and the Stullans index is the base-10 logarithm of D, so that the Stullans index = 0.9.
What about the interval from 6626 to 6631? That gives 0.6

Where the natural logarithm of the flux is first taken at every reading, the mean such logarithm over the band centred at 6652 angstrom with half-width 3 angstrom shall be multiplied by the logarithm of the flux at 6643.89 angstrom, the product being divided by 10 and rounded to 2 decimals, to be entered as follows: 3.23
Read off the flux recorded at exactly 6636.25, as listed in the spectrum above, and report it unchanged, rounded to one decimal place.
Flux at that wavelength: 291.4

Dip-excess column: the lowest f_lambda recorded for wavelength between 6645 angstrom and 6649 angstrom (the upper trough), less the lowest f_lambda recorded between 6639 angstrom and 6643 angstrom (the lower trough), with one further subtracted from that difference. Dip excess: -11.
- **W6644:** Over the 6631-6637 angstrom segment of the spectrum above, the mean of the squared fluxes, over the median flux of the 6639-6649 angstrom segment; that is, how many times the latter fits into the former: 292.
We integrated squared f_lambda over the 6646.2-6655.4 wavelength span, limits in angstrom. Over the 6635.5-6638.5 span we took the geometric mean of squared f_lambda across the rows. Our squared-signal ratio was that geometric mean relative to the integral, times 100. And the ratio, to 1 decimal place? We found 10.9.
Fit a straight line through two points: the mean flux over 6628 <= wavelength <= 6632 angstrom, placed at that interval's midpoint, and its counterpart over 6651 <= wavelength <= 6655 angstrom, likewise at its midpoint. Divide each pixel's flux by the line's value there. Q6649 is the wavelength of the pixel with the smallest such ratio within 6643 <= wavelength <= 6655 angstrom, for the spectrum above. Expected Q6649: 6646.95 angstrom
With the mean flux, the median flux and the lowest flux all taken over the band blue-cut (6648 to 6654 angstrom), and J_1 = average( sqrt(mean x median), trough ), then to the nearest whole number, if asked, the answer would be 291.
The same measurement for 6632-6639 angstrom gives 292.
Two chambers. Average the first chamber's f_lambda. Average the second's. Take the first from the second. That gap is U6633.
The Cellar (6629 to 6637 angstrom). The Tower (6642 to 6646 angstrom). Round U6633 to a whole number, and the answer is 0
